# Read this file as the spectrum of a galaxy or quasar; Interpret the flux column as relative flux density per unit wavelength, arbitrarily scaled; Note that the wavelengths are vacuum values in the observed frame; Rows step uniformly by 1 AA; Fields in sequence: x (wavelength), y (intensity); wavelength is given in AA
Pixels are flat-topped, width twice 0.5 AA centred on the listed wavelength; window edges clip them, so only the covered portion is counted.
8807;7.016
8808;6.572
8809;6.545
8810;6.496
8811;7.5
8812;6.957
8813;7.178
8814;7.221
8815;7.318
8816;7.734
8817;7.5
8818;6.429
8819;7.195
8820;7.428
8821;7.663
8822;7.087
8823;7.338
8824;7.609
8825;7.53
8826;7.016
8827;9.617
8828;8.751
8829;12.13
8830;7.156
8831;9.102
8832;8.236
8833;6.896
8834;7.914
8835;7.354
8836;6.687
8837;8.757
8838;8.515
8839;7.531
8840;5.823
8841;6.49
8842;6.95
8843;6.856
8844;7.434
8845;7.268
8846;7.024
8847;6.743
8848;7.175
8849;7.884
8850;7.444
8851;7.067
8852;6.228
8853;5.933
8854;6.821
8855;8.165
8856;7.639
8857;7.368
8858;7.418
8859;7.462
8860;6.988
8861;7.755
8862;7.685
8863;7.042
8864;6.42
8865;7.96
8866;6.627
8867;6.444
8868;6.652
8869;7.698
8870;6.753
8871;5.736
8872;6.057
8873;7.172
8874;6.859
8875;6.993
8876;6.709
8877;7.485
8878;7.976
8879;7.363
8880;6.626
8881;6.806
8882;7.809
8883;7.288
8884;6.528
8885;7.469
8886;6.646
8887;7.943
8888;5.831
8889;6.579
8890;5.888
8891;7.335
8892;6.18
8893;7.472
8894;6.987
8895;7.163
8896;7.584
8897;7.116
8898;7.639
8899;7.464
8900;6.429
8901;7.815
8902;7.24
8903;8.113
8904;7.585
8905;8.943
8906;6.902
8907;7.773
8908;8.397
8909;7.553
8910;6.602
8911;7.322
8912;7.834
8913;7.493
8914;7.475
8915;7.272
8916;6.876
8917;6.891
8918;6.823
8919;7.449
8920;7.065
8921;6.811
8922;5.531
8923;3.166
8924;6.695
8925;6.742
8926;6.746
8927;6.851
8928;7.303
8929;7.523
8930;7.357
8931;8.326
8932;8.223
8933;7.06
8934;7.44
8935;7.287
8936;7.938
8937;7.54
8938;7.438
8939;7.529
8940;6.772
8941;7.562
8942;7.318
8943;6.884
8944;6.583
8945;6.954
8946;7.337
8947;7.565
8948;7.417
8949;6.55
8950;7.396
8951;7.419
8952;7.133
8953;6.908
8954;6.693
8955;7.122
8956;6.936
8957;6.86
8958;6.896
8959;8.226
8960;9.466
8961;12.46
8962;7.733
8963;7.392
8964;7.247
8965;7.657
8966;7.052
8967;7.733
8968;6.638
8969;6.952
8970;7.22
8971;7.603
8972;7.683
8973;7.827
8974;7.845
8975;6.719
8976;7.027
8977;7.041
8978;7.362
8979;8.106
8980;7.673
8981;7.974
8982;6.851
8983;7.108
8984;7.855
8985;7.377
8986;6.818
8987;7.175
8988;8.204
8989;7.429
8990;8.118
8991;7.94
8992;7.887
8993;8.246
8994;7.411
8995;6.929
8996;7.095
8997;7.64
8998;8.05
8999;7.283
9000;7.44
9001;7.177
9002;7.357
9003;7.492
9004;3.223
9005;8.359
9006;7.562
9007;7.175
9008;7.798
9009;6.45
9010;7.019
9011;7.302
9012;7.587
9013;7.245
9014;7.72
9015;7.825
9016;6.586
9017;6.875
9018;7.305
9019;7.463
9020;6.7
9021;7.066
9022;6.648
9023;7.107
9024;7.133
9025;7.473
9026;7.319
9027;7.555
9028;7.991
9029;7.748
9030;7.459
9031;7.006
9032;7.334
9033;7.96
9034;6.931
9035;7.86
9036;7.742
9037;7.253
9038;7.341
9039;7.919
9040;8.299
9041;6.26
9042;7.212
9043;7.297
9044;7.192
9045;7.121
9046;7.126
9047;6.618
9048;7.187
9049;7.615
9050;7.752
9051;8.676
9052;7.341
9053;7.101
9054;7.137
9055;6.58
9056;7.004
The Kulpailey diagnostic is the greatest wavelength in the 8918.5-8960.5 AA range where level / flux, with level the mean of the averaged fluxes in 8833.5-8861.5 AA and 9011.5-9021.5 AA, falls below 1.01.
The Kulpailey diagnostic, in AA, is 8960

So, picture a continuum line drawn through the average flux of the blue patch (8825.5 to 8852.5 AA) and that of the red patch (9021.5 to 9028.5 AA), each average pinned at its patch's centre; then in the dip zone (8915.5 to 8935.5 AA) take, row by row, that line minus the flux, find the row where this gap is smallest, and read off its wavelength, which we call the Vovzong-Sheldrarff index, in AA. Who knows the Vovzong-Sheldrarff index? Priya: 8931 AA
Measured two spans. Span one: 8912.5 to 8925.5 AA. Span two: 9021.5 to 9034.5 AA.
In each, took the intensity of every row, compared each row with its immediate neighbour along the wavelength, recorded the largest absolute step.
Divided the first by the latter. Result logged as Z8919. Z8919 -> 3.4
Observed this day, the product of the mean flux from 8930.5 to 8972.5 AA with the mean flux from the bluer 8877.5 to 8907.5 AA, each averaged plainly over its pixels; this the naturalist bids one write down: 54.0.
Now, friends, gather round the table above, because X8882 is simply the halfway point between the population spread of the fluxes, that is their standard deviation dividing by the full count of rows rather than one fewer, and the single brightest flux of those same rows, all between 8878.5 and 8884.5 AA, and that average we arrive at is 4.13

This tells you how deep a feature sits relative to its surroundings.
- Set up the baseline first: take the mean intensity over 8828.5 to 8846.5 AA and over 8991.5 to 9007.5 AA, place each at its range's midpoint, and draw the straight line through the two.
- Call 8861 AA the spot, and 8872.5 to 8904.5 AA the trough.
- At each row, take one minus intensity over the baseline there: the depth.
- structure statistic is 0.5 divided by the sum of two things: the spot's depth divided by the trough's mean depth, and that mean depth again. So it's -1.8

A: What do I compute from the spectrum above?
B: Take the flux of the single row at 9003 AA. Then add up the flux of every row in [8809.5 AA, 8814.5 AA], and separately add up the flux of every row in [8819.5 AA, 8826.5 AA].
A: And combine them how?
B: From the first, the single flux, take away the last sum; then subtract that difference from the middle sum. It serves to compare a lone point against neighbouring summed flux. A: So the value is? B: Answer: 80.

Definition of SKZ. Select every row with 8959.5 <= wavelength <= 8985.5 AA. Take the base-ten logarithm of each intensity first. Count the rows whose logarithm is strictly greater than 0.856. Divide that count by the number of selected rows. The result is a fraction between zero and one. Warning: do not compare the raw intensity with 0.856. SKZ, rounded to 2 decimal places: 0.69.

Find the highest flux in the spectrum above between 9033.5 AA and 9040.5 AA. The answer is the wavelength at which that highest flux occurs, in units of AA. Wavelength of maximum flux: 9040 AA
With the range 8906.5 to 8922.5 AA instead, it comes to 8908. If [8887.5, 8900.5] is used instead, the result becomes 8898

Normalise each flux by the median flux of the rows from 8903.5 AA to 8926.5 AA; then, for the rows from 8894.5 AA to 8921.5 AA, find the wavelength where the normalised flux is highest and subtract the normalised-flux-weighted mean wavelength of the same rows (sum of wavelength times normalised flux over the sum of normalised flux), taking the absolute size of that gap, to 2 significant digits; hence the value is 2.9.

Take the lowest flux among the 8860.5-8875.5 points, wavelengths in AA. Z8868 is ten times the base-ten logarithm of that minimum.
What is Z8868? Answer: 7.59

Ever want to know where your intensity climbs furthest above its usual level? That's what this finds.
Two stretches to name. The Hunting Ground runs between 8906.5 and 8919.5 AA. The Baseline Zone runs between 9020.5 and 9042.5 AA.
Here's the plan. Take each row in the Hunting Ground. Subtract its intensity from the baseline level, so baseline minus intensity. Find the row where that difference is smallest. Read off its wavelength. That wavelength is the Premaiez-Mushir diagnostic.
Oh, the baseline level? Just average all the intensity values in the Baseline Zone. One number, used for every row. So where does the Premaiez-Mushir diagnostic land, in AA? 8908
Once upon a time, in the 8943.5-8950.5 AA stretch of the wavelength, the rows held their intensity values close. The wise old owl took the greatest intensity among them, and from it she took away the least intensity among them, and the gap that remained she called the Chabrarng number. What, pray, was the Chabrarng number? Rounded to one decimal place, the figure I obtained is 1.0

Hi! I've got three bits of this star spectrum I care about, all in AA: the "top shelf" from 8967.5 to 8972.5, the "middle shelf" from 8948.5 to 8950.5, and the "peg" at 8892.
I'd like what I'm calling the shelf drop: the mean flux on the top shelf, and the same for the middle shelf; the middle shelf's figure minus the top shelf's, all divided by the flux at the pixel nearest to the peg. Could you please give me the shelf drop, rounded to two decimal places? -0.04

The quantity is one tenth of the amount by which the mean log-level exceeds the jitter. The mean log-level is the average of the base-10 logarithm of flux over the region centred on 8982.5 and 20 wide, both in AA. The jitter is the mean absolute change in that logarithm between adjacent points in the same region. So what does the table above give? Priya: 0.0846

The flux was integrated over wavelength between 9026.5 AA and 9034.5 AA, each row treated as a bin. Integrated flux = 60.0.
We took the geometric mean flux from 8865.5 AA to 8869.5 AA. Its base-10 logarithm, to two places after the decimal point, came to 0.83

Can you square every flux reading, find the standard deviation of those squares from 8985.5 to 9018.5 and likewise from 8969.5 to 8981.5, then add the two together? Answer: 17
